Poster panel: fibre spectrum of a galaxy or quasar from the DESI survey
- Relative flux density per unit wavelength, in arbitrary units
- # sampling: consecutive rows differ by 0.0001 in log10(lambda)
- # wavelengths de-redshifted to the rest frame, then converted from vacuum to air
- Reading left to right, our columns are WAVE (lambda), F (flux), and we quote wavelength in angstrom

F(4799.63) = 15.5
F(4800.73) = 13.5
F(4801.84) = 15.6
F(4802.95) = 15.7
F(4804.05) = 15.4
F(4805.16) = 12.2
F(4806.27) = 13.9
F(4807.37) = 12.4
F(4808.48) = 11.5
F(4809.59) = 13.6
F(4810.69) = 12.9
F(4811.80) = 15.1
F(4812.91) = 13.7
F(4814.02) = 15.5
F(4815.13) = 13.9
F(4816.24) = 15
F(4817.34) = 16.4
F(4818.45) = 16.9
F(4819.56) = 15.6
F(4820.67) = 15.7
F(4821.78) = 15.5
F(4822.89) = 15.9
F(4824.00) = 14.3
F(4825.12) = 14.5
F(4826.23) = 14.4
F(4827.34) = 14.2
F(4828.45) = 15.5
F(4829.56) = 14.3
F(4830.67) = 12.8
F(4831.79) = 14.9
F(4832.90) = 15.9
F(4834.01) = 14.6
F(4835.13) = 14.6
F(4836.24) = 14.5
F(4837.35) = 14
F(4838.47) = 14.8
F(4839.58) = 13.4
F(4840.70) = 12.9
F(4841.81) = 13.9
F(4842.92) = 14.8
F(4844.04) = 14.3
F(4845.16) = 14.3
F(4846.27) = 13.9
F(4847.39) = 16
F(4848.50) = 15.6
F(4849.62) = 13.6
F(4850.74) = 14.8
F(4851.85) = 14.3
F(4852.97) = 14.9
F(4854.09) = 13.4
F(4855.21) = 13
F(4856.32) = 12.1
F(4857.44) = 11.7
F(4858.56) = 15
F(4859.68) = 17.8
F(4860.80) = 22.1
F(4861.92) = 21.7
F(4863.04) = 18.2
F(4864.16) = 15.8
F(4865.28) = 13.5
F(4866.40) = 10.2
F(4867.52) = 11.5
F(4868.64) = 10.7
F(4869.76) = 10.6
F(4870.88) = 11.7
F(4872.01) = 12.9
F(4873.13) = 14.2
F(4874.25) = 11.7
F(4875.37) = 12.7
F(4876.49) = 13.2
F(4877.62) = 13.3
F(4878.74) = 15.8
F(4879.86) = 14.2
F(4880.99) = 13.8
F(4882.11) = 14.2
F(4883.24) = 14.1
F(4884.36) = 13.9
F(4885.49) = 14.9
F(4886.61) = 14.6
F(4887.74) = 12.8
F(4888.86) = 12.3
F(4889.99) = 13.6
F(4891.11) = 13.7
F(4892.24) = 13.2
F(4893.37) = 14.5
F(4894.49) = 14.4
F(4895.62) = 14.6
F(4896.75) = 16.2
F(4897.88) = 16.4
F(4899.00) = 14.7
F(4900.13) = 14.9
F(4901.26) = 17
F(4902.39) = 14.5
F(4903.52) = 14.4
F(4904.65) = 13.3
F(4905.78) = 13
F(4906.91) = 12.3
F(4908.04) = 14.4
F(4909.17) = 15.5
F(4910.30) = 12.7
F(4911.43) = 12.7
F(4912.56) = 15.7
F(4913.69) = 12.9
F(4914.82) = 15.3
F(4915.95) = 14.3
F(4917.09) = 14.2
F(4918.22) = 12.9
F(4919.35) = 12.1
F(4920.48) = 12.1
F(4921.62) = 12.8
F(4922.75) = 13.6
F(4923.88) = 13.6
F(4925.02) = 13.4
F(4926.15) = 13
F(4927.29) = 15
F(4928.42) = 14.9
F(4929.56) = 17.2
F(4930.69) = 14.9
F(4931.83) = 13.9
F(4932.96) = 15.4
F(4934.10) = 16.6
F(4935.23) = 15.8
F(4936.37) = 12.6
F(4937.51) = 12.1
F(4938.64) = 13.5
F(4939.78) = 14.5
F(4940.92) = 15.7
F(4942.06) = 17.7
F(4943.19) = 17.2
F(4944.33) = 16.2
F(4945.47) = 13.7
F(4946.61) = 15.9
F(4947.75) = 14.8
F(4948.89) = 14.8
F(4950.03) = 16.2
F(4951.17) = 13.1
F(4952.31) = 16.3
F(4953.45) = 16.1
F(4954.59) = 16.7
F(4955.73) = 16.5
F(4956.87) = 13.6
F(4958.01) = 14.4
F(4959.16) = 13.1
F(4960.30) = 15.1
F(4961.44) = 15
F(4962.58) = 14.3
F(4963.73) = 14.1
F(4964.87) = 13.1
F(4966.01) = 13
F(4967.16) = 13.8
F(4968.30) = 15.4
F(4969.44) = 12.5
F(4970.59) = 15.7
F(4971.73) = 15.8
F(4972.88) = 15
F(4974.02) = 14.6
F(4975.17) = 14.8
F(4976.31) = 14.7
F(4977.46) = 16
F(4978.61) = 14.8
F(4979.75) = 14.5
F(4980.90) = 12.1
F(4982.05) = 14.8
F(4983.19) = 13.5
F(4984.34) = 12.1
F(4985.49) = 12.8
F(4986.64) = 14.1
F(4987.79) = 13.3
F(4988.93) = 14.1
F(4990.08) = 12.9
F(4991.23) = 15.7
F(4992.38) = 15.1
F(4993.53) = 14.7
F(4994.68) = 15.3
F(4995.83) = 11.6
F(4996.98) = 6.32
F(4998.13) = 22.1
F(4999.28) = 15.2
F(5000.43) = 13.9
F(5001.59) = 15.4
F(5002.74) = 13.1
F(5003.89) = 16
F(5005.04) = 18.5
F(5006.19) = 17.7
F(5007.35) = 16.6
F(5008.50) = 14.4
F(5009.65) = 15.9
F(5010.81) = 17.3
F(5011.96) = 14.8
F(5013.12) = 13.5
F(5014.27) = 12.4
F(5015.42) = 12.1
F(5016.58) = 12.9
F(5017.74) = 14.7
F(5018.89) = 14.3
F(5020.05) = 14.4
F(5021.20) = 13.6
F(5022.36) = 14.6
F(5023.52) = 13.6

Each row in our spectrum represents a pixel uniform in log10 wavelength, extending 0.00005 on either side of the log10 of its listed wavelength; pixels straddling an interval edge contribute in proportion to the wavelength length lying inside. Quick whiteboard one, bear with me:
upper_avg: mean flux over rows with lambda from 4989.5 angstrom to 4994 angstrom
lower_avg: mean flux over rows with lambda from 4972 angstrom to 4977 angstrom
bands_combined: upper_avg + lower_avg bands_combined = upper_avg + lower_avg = 29.4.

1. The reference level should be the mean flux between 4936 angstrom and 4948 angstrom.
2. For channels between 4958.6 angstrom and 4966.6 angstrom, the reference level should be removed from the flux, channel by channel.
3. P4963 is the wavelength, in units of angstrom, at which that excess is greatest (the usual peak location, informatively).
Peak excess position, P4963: 4960.30 angstrom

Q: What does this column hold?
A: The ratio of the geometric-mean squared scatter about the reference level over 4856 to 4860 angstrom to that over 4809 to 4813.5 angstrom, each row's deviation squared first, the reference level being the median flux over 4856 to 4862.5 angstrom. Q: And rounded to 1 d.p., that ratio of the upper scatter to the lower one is 1.1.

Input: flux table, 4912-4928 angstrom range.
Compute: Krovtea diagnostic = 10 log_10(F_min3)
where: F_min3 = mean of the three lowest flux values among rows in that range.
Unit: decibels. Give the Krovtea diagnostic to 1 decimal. 10.9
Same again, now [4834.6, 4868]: 10.5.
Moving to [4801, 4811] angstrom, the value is 10.8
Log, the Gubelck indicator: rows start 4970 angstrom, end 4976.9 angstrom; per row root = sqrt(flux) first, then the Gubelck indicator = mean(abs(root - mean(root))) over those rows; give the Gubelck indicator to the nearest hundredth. 0.06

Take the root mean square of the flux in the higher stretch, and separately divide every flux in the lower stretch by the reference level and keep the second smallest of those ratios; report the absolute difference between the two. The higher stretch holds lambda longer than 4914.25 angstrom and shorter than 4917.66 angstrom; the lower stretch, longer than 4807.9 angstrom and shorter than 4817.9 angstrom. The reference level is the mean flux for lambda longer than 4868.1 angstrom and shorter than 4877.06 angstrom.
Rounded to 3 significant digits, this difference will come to 13.6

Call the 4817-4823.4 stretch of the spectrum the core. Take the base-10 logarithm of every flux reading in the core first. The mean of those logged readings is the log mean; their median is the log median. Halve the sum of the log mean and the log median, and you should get 1.20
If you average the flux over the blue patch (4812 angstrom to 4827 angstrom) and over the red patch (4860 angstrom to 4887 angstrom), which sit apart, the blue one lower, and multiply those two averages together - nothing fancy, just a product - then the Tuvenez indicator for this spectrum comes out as 215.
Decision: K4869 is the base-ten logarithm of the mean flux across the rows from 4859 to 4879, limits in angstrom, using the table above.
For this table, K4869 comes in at 1.16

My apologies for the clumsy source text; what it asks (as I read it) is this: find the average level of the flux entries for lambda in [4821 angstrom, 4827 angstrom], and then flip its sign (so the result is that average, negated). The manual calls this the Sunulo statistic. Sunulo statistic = -14.9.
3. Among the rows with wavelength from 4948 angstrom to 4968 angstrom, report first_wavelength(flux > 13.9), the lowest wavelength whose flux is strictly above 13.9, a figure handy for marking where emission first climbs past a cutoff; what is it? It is 4948.89 angstrom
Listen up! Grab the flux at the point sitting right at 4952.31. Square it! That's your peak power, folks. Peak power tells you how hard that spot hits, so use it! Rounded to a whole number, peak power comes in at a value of 266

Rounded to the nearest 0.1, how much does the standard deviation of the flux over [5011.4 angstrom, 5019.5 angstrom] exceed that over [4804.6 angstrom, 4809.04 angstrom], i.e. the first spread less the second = 0.1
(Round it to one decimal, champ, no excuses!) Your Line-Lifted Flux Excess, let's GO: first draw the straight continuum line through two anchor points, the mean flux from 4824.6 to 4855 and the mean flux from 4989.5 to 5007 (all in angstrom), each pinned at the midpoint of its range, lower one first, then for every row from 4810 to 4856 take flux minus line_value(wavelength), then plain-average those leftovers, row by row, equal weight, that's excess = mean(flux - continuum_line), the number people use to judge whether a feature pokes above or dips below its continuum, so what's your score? 0.2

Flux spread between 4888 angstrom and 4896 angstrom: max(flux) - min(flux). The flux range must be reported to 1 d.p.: 2.3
